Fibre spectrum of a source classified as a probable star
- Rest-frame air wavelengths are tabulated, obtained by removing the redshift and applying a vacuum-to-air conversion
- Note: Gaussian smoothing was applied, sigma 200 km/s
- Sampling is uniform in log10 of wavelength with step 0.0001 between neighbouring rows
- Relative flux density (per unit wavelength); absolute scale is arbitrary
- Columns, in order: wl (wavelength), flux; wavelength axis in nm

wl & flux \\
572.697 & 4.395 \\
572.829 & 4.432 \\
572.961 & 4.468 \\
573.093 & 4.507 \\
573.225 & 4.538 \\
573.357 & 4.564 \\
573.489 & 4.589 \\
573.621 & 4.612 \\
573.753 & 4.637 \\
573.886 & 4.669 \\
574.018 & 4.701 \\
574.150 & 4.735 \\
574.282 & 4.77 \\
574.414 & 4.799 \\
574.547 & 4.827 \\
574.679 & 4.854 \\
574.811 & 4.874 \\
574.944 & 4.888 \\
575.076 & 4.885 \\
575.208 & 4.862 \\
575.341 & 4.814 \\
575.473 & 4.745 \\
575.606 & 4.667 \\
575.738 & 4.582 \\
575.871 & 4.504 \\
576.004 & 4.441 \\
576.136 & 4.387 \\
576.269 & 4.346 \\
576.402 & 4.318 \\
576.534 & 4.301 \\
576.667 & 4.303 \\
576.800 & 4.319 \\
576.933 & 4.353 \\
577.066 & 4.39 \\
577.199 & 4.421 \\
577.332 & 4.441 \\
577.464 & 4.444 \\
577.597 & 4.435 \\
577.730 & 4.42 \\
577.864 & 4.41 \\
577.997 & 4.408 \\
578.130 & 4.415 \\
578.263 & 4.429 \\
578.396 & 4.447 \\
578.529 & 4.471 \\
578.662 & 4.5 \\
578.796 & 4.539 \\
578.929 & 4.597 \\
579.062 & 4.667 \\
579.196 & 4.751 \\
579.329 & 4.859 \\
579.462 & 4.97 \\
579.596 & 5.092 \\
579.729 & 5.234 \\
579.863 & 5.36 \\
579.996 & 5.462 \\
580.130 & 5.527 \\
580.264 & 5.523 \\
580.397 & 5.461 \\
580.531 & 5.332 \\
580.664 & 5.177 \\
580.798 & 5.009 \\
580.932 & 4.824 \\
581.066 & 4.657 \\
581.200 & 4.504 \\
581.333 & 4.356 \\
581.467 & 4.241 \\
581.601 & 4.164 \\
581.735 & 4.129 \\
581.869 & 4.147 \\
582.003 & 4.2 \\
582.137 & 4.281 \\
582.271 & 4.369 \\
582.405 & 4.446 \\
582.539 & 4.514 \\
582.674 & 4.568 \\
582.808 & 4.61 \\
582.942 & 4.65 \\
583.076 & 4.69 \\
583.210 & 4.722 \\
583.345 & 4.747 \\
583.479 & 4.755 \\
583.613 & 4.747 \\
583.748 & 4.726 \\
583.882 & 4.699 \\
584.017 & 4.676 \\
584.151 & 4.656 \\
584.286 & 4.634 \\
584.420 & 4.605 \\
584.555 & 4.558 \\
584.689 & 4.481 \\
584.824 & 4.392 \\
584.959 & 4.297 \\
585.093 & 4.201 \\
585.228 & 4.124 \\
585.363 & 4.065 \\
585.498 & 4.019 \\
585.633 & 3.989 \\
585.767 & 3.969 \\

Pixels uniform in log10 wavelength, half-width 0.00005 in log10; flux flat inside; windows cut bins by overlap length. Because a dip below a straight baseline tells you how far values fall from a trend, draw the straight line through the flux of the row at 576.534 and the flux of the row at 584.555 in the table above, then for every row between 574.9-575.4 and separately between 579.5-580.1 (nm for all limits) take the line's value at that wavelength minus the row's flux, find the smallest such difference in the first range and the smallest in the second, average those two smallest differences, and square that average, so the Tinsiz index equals 0.71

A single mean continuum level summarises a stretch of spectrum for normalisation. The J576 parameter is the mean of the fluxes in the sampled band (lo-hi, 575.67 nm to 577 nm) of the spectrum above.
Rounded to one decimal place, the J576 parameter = 4.4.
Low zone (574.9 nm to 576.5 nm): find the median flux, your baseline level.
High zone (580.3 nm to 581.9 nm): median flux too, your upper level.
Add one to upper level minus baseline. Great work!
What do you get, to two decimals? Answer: 0.96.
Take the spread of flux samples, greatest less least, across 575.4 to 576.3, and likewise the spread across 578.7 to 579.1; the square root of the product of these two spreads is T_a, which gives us 0.23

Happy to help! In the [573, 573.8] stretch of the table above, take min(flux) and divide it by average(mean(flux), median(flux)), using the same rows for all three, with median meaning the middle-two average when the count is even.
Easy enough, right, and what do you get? 0.985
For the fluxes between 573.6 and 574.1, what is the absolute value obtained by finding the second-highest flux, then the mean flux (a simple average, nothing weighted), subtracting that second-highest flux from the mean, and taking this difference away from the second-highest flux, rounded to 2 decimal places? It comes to 4.68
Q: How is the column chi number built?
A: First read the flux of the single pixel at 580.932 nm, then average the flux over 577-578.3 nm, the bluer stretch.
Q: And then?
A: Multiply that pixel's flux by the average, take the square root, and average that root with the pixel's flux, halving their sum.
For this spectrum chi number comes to 4.72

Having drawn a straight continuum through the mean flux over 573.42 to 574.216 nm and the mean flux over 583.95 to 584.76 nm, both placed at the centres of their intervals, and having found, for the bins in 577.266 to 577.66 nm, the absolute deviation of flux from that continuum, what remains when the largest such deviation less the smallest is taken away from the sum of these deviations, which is 0.6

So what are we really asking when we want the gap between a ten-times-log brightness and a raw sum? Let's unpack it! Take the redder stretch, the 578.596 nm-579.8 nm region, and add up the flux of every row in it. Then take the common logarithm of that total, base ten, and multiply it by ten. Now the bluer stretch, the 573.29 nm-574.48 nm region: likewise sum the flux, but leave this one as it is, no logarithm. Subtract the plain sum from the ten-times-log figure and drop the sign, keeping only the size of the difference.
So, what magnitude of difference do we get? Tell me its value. 25.7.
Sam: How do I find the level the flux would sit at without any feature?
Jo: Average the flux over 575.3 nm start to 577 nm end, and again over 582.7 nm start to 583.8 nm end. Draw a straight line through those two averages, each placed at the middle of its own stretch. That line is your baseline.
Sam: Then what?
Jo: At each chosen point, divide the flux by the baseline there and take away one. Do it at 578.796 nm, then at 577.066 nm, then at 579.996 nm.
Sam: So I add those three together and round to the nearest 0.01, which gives 0.16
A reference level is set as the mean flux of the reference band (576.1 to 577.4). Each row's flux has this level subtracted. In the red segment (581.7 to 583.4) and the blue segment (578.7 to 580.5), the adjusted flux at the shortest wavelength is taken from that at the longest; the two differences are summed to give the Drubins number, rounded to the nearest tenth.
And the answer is 1.5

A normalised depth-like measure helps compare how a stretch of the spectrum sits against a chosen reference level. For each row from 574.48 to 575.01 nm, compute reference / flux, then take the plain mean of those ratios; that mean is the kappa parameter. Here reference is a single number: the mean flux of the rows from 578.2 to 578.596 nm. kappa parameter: 0.92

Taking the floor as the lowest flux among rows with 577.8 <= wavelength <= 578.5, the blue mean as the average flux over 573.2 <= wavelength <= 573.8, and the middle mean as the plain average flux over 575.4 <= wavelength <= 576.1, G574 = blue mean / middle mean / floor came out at 0.227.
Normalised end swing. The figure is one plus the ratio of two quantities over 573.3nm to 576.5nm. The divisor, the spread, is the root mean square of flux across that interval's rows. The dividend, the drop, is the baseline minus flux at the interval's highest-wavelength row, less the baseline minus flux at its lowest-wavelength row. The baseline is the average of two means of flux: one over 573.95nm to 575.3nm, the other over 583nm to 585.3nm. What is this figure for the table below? 1.05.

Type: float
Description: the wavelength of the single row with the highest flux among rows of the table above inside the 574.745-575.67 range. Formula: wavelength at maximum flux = 574.944 nm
